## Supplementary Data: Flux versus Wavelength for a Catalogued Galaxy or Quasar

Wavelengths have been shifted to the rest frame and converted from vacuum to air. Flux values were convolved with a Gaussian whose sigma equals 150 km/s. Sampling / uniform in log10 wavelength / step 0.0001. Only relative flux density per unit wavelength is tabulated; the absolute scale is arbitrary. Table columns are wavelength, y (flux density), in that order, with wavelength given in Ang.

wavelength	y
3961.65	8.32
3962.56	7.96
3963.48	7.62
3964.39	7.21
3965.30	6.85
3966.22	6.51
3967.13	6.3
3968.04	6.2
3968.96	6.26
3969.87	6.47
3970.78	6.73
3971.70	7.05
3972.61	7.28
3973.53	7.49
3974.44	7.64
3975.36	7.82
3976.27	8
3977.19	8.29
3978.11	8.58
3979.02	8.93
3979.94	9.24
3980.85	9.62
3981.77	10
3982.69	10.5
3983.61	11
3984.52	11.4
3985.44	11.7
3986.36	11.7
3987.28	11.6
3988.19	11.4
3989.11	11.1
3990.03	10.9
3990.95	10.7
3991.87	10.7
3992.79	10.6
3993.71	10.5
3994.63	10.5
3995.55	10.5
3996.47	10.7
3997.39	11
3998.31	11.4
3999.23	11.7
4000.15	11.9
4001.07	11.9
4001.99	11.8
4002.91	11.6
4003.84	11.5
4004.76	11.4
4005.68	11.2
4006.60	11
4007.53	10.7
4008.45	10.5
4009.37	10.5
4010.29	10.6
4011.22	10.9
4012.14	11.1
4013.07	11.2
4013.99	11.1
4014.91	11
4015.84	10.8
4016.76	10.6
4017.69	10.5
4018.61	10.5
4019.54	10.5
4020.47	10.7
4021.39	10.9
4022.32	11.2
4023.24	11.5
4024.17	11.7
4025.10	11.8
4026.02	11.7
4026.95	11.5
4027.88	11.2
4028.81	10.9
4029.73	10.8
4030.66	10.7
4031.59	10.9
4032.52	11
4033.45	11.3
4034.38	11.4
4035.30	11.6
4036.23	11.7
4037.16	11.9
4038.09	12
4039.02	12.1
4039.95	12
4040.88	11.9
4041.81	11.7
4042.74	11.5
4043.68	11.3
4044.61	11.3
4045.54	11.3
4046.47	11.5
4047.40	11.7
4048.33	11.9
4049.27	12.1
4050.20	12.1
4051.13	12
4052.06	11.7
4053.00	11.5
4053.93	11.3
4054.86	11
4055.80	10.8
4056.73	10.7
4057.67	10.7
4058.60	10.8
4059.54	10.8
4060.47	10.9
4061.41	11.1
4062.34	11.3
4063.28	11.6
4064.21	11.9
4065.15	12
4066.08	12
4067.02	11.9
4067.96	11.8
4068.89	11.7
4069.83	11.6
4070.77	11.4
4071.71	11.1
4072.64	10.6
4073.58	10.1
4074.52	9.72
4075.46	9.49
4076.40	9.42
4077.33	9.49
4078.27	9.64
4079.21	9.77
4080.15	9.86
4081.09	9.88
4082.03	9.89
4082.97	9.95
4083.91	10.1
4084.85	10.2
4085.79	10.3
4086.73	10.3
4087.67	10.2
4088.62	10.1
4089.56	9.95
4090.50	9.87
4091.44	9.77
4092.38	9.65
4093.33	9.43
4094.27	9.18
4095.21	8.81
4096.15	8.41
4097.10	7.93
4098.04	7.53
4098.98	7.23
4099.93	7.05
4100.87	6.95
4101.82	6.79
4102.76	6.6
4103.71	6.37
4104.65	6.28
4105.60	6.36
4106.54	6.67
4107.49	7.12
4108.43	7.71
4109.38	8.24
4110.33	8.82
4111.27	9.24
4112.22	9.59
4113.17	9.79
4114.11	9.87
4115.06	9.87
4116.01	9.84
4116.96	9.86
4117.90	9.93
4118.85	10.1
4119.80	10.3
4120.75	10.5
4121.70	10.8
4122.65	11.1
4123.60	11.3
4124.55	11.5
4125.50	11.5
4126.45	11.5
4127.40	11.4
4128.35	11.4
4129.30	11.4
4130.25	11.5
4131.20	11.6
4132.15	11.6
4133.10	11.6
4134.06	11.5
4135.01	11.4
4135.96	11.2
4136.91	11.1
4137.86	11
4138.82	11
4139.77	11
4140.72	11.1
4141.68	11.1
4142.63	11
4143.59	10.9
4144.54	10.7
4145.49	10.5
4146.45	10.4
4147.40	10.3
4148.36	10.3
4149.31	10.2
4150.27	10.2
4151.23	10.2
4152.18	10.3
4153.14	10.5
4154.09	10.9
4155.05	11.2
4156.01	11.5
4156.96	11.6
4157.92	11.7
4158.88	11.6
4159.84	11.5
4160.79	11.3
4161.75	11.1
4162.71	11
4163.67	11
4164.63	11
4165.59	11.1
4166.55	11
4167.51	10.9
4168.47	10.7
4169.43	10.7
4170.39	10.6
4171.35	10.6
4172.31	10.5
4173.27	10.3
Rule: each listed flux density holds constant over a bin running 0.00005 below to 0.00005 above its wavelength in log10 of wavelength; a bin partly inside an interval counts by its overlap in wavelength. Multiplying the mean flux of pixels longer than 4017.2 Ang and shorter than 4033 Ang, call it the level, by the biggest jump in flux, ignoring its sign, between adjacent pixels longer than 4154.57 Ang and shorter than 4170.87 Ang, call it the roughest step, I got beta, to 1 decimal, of 3.3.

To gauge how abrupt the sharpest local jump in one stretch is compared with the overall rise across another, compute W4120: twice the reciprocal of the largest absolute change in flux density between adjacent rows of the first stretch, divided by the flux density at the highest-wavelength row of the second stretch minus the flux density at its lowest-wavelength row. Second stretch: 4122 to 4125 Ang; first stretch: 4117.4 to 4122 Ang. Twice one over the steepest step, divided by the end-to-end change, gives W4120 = 17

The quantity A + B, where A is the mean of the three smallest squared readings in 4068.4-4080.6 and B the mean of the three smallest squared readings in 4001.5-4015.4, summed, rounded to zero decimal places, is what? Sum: 201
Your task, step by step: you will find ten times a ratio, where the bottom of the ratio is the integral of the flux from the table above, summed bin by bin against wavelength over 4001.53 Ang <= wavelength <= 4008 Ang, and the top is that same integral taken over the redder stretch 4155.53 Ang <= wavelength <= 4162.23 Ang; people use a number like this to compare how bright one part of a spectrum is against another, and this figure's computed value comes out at 10.5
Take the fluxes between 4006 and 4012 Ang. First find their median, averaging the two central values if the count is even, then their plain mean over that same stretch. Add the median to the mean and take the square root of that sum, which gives 4.62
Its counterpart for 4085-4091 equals 4.50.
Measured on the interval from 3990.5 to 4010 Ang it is 4.70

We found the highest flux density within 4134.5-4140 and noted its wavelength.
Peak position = 4135.01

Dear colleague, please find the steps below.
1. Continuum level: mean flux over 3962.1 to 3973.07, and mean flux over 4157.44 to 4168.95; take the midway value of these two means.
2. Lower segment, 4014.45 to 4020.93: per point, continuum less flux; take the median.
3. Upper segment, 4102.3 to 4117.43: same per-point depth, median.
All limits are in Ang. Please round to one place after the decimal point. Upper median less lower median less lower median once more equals 3.7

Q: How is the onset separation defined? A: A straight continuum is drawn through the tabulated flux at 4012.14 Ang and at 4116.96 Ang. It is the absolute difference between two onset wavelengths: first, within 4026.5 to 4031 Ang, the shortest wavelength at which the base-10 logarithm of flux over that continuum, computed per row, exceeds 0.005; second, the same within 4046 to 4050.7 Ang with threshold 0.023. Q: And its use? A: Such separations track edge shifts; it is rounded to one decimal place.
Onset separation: 19.5 Ang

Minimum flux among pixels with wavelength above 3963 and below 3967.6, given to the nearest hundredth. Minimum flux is 6.30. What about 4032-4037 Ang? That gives 11.00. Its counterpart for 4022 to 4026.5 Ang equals 11.20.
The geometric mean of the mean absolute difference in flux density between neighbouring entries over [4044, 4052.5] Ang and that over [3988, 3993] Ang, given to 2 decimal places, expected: 0.15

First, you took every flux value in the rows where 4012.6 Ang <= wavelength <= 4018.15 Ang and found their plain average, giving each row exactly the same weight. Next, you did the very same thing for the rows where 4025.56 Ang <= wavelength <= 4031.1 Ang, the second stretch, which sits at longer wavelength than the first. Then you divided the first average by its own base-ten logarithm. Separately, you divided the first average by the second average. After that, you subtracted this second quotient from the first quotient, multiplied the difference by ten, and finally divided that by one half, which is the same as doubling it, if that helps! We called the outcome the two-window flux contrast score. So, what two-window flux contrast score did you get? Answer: 190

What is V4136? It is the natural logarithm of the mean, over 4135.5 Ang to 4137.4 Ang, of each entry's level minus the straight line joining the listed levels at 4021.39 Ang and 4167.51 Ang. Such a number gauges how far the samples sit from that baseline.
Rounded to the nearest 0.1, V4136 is -1.4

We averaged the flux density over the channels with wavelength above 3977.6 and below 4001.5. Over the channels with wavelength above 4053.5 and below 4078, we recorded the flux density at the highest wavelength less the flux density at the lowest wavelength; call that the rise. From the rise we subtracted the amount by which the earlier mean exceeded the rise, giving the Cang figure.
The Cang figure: -14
